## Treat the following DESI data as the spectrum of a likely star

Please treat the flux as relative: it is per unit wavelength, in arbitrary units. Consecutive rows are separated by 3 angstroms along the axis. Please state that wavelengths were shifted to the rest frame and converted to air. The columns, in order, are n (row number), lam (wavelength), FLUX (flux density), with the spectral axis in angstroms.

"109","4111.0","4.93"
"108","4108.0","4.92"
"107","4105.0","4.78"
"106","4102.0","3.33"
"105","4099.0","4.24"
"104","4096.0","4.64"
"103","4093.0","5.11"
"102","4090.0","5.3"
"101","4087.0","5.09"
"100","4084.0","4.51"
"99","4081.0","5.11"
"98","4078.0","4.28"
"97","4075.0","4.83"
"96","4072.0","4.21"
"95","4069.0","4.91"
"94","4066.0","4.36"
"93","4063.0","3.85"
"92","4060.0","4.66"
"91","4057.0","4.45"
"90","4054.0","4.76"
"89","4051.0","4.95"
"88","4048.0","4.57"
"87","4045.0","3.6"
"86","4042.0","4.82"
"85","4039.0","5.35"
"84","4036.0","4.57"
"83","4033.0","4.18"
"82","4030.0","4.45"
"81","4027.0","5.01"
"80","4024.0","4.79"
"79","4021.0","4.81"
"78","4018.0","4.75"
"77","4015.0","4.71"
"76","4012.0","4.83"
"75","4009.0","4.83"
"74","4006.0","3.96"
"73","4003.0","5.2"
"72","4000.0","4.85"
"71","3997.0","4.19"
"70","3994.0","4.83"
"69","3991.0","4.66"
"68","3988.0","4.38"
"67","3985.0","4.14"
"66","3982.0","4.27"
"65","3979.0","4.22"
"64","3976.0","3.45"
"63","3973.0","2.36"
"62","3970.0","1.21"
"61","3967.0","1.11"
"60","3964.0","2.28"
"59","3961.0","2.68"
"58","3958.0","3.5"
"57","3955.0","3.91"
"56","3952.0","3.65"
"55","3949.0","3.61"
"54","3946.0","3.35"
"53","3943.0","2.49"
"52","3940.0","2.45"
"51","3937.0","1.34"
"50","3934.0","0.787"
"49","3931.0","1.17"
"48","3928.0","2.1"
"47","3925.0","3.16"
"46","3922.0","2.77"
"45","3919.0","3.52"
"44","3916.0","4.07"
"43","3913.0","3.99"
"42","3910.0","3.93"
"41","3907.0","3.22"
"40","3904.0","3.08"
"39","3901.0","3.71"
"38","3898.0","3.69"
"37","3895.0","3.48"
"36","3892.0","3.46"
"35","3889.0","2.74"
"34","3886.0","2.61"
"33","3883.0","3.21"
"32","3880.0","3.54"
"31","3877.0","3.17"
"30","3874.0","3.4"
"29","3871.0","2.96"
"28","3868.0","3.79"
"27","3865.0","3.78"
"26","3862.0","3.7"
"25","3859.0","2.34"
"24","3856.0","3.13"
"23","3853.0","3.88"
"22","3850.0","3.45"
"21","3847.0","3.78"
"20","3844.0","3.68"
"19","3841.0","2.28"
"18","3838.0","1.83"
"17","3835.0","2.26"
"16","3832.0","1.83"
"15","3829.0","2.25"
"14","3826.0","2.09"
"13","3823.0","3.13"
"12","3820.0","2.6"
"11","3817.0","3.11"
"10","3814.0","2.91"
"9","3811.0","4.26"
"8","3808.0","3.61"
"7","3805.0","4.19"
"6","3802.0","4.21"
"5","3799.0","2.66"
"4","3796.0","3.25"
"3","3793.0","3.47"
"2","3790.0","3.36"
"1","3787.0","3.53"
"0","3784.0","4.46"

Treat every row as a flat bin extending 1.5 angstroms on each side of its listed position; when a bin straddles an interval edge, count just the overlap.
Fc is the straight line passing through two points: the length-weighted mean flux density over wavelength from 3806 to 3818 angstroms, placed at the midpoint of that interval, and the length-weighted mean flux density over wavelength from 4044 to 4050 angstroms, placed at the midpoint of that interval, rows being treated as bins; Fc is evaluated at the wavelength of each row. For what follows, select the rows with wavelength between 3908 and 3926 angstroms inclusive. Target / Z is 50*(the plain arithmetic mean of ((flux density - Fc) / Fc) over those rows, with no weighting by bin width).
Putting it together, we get -3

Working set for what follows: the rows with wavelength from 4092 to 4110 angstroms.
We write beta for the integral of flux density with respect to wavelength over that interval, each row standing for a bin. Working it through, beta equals 81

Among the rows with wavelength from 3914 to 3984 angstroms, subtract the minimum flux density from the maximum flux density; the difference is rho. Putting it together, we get 3.5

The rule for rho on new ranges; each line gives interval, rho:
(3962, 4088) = 4.2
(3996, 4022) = 1.2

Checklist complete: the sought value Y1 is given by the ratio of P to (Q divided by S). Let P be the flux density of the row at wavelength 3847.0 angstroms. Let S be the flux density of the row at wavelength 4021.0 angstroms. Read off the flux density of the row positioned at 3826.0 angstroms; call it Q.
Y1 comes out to 8.7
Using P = 3.78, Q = 2.09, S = 4.81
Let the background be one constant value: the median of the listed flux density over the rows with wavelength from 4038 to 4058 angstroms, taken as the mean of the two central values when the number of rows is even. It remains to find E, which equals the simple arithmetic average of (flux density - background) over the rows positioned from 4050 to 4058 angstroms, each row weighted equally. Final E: 0.0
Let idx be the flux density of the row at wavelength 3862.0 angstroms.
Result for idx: 3.7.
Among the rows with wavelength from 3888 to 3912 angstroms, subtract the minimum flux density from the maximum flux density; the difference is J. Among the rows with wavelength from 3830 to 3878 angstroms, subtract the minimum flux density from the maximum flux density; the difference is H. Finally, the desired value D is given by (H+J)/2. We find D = 1.6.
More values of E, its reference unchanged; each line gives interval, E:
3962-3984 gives -2.1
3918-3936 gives -2.5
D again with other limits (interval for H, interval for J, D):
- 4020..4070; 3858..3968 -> 2.5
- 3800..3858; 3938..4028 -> 3.3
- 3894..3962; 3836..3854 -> 2.7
